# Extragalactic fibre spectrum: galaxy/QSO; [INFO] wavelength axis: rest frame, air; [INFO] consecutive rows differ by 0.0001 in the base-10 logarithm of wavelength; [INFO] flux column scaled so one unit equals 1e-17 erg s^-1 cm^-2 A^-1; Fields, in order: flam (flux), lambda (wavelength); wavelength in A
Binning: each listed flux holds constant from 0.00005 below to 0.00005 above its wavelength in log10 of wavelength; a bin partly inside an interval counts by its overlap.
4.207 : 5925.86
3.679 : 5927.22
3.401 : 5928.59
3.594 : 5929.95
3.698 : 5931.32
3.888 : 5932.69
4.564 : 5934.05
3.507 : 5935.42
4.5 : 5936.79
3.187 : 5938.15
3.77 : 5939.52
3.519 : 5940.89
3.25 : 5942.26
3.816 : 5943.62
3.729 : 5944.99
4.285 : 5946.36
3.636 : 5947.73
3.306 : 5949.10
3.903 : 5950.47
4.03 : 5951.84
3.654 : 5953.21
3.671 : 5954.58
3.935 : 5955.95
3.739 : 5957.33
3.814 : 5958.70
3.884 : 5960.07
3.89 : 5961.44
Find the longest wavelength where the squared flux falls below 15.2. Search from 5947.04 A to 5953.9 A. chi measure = 5953.21 A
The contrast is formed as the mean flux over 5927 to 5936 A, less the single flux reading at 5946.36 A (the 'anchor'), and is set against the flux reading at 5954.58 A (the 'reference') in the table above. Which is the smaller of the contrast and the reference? -0.52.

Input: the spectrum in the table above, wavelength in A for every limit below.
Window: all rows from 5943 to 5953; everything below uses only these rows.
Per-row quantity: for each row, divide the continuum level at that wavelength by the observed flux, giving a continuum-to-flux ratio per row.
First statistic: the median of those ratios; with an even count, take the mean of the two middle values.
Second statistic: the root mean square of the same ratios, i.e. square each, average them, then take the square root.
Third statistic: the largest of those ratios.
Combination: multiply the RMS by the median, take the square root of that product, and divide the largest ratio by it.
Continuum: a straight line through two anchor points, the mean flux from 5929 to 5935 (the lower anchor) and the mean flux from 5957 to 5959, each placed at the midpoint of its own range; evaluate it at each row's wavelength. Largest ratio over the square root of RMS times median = 1.14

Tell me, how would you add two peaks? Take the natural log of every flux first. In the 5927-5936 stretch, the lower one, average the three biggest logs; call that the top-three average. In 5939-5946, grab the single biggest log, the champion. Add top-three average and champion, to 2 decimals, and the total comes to 2.73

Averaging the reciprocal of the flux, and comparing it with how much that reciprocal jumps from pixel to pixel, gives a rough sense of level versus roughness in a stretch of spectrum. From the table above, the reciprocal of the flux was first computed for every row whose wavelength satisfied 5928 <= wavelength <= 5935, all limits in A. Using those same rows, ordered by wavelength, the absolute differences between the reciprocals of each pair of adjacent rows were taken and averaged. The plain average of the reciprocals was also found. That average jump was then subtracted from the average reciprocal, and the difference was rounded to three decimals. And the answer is 0.245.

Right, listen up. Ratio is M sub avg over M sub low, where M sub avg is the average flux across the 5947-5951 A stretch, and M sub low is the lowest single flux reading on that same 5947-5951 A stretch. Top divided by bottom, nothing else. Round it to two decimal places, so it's 1.09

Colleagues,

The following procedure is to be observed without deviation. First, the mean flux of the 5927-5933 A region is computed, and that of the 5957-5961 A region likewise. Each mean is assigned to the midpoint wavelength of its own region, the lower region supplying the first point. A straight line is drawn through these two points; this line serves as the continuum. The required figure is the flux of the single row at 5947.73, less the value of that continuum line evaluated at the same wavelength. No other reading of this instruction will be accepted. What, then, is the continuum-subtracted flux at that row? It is -0.12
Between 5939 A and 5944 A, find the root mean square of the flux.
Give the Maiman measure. 3.60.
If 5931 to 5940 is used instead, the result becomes 3.90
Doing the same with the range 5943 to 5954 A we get 3.80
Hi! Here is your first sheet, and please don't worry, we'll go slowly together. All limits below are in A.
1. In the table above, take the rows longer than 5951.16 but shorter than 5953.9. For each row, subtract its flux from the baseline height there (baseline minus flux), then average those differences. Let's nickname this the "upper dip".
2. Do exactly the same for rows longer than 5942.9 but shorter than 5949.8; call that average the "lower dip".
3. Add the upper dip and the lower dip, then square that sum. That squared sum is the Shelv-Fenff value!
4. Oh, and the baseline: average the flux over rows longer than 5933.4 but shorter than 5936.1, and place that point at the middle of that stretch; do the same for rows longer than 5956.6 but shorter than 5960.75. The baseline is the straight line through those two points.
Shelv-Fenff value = 0.04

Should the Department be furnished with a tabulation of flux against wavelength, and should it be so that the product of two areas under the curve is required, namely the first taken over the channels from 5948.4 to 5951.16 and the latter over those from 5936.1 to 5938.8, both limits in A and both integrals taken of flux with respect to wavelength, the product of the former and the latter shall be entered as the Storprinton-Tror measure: 104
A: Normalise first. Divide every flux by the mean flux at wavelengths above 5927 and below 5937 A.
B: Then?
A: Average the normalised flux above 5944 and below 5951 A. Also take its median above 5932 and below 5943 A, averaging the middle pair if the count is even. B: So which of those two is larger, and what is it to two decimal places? 0.98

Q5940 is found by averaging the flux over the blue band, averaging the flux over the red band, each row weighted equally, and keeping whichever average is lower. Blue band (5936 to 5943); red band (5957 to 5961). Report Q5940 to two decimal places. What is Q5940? 3.65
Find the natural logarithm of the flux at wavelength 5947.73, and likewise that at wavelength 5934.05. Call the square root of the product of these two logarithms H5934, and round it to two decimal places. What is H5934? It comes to 1.40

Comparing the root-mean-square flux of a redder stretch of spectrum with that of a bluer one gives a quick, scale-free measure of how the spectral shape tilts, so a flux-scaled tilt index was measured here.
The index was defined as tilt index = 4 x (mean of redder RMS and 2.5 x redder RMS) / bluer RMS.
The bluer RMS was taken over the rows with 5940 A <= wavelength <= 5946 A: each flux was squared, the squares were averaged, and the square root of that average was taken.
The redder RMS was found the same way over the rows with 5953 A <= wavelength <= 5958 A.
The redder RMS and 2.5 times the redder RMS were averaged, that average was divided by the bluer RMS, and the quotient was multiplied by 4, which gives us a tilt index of 7.32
